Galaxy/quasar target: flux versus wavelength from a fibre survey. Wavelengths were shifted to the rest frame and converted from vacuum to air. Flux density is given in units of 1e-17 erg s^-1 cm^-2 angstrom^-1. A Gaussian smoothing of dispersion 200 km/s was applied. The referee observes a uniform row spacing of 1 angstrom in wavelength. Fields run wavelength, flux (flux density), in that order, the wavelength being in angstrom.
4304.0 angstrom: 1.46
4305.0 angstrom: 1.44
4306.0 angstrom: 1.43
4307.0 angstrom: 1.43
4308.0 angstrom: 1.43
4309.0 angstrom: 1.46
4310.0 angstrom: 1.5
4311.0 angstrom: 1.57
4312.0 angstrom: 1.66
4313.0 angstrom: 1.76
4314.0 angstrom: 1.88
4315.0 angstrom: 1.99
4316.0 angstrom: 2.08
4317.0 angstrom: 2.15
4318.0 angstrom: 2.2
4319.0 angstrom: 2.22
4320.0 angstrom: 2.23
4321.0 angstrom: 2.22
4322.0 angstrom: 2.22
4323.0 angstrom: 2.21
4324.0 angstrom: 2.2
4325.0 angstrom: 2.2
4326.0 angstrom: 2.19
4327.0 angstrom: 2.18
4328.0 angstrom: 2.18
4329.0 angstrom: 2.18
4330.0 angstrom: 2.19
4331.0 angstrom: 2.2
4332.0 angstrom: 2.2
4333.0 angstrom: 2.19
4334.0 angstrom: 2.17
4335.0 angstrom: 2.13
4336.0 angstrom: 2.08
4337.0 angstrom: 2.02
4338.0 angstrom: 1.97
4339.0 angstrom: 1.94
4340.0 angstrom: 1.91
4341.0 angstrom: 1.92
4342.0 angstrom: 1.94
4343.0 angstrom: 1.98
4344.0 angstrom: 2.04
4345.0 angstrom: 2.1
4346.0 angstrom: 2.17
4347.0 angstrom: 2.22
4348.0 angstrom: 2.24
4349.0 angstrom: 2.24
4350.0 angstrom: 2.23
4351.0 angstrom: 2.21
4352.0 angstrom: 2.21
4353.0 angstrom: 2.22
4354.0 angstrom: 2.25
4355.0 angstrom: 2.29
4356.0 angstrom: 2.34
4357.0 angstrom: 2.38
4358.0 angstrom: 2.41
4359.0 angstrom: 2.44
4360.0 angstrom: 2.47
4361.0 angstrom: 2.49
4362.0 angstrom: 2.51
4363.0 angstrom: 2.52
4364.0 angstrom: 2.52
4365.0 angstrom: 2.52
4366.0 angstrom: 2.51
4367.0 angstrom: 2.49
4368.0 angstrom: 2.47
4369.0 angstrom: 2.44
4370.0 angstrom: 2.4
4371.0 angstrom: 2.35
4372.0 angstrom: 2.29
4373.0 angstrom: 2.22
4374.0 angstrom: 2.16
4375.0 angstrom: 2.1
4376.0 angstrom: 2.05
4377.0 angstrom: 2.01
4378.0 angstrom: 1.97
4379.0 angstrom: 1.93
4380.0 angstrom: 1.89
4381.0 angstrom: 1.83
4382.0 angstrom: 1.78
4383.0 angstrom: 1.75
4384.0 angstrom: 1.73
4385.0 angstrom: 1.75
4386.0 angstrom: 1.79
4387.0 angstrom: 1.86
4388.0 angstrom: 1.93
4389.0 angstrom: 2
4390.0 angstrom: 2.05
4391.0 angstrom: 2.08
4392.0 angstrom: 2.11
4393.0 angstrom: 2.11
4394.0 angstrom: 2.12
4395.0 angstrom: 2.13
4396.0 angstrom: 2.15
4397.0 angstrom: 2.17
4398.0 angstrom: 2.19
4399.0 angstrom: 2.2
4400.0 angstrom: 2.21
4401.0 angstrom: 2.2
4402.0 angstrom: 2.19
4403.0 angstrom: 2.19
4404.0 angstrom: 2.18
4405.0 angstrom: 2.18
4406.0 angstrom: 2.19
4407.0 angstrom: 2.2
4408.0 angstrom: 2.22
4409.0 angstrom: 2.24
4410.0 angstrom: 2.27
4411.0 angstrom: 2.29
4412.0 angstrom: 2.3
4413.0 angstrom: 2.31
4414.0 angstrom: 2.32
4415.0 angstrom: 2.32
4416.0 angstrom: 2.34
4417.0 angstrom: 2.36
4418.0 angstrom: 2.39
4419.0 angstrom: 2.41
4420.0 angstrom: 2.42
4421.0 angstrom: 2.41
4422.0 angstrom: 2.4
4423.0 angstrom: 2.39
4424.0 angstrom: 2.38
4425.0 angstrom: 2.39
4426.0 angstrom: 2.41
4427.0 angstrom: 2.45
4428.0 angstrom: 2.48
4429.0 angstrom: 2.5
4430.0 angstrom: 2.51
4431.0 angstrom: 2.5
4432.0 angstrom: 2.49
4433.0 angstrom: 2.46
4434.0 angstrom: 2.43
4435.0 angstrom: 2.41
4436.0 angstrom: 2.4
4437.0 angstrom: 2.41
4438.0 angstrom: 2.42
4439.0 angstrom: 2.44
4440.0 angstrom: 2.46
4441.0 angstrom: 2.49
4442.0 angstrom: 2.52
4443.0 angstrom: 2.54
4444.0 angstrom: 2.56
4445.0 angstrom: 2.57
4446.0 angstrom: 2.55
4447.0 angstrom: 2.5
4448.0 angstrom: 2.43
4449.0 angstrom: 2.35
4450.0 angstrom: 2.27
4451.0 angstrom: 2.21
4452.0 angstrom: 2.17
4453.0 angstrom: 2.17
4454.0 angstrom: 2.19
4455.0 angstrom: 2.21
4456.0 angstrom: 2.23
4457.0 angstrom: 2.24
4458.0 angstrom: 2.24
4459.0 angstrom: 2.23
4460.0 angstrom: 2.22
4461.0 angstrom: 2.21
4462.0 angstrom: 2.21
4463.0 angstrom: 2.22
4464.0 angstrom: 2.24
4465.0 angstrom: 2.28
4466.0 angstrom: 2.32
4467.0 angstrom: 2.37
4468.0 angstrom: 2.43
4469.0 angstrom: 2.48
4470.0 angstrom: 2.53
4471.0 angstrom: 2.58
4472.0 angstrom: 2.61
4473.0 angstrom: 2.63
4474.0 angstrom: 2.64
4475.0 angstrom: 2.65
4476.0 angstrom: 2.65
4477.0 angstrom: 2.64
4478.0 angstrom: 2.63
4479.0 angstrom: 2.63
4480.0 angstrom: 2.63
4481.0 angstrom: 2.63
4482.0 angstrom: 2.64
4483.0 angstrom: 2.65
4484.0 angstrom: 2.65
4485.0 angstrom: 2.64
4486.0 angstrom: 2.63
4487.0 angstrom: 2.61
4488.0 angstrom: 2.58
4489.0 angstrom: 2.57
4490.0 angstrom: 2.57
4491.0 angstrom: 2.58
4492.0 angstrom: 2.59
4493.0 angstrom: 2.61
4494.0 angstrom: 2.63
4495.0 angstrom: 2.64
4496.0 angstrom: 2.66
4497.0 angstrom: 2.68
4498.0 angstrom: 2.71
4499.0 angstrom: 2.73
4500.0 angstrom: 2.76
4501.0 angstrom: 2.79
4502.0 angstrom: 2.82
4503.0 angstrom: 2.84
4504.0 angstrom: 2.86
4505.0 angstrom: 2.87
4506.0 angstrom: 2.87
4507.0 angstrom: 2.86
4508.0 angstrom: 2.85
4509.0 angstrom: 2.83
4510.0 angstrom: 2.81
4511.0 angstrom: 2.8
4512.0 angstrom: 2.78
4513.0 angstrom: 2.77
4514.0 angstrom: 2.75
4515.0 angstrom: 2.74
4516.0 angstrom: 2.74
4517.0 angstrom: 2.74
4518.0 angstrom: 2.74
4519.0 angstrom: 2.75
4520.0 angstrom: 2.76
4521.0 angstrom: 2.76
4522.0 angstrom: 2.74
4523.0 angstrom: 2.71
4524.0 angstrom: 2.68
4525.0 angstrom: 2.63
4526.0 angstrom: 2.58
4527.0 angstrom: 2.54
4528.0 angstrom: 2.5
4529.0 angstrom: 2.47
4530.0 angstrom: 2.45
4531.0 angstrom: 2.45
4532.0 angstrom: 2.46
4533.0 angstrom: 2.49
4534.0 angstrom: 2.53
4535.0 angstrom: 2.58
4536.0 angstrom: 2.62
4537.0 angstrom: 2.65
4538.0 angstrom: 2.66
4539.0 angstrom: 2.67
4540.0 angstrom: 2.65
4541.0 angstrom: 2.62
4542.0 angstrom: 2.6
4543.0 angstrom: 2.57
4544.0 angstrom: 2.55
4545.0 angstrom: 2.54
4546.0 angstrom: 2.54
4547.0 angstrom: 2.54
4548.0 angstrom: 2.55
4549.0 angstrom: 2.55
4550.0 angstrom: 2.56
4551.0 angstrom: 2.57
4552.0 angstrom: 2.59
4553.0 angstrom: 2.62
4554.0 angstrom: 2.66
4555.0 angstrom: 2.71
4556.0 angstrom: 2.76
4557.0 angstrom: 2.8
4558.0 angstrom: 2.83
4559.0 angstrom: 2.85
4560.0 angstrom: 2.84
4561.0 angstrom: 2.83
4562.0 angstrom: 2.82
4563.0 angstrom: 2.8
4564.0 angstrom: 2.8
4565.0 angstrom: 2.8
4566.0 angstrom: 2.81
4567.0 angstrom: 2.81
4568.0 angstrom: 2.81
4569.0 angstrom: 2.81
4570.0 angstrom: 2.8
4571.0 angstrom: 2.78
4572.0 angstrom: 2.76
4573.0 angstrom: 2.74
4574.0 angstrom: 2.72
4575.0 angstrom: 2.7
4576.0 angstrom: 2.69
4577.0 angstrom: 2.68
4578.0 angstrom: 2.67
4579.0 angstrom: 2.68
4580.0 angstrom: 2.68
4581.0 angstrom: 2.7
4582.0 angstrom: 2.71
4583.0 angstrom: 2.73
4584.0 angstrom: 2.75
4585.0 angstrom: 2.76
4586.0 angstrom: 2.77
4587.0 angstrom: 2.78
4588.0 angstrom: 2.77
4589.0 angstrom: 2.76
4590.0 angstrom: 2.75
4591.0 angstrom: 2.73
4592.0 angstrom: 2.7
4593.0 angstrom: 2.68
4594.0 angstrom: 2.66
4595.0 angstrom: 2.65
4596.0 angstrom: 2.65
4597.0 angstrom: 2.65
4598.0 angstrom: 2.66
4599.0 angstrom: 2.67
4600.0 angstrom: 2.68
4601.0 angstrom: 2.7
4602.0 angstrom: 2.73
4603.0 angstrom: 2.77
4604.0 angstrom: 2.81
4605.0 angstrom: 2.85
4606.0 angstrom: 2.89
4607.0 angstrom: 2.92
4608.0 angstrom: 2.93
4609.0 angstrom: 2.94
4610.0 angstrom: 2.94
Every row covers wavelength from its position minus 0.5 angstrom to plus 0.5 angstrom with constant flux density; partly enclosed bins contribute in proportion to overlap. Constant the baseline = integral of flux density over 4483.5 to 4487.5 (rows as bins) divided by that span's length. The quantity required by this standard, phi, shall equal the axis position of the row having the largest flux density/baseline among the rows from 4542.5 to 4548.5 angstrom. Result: 4543.0 angstrom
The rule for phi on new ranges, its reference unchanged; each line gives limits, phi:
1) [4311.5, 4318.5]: 4318.0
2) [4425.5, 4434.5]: 4430.0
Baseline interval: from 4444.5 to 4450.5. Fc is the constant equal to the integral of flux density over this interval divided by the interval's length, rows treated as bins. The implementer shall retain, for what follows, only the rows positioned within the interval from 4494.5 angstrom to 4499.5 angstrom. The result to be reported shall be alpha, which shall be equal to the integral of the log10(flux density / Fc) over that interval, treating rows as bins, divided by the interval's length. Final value 0.040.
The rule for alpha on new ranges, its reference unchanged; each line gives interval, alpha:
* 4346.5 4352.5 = -0.041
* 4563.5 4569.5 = 0.060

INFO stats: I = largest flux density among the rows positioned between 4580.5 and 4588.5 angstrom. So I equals 2.78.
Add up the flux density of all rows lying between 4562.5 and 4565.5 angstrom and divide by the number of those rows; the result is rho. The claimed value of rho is 2.80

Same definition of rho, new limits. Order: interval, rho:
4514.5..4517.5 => 2.74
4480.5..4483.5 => 2.64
